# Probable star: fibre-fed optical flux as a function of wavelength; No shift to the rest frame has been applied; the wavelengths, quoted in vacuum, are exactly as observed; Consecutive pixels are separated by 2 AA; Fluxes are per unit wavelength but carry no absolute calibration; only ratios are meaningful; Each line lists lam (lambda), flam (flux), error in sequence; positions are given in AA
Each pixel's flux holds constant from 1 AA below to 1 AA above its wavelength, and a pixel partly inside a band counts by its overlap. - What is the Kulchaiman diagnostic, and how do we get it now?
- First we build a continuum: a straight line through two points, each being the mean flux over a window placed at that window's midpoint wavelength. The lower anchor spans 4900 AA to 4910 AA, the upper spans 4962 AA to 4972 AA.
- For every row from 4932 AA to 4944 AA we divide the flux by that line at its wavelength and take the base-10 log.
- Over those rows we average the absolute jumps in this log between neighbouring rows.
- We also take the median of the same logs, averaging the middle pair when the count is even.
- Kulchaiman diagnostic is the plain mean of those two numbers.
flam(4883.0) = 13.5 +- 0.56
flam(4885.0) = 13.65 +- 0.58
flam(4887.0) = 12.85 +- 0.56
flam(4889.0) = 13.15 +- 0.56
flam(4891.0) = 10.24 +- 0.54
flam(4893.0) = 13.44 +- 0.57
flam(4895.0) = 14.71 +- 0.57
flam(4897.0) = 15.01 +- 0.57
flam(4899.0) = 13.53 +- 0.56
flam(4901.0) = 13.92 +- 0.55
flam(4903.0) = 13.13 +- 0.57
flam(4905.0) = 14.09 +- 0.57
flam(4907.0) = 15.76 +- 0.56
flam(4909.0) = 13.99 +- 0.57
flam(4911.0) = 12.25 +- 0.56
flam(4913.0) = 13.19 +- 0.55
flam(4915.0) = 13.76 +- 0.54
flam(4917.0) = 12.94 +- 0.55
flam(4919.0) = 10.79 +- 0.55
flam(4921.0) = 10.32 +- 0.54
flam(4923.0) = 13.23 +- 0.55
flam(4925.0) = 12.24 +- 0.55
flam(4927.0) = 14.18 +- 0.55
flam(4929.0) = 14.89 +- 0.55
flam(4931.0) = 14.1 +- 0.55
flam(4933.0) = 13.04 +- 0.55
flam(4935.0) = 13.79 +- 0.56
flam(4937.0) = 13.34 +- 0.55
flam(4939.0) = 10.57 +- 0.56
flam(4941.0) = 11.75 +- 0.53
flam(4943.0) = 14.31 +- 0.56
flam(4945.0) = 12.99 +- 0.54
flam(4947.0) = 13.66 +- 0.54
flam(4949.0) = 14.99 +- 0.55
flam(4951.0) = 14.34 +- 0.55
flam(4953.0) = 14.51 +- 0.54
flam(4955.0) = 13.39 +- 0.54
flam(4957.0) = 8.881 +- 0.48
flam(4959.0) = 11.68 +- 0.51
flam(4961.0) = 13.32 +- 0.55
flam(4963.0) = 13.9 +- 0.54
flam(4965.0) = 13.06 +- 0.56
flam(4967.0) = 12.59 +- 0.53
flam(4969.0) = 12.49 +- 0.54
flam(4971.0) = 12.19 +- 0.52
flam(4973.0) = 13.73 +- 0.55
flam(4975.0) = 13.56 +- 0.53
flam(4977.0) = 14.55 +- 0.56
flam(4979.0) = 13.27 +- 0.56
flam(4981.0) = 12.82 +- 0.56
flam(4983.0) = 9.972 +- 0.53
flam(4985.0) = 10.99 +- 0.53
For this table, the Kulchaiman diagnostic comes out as 0.022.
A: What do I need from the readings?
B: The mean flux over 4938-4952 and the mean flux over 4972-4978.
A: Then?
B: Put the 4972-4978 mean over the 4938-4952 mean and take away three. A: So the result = -1.95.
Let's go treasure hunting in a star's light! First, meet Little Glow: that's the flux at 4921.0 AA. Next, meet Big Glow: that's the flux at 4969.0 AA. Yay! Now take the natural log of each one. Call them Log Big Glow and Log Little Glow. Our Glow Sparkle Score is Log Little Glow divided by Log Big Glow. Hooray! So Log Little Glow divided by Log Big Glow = 0.92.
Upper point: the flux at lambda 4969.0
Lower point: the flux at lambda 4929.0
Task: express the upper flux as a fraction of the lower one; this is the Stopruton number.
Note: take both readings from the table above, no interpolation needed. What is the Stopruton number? 0.84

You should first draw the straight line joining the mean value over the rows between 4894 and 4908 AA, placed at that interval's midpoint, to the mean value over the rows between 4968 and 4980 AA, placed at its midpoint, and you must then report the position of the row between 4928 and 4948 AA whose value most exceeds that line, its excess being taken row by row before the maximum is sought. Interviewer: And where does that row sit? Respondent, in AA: 4929.0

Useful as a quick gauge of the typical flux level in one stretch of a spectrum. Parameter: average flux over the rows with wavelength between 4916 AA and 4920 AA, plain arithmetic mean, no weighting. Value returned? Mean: 11.9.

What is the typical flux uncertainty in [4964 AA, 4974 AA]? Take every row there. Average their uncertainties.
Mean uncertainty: 0.540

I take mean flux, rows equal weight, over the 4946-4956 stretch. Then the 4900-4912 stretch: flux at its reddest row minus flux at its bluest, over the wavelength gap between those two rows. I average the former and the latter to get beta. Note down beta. 7.01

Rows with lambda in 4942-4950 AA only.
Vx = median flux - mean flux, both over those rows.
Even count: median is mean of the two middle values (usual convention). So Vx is 0.0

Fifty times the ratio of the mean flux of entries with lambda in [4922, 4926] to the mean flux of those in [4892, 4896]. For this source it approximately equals 45.2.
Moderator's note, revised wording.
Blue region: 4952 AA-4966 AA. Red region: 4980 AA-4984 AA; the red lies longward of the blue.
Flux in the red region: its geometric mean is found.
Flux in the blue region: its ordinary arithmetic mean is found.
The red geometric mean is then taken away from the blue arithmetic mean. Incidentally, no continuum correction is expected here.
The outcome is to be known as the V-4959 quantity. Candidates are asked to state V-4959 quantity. 1.4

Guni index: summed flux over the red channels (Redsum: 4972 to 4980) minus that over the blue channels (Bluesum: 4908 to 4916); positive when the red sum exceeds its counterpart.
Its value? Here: 1.9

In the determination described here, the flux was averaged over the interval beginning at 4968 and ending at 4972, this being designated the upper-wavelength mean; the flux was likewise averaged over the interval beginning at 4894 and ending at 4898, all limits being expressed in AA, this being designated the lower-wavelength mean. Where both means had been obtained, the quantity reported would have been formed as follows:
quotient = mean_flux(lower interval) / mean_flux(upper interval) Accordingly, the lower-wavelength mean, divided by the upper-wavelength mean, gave 1.20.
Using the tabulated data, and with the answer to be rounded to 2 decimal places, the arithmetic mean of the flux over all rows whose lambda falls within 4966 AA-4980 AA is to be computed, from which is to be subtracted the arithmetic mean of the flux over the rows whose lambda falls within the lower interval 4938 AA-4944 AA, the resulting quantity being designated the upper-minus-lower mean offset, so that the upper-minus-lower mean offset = 0.99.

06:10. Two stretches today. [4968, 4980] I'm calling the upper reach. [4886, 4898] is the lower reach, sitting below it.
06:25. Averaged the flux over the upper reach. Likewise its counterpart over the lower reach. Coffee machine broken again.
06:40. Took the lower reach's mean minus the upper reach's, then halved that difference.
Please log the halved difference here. 0.0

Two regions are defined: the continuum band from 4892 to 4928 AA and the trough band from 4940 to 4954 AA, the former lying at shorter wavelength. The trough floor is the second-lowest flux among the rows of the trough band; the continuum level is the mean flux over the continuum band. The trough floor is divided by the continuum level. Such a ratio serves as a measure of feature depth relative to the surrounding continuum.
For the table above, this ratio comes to 0.97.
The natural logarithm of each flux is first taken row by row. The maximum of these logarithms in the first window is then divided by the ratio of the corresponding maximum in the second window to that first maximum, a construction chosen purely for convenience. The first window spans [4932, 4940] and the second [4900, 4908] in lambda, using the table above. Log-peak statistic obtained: 2.50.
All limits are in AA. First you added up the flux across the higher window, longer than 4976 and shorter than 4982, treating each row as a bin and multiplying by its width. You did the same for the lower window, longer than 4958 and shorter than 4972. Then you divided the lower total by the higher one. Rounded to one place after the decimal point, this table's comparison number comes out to 2.2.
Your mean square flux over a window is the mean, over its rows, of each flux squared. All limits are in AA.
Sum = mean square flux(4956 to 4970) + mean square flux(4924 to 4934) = 341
